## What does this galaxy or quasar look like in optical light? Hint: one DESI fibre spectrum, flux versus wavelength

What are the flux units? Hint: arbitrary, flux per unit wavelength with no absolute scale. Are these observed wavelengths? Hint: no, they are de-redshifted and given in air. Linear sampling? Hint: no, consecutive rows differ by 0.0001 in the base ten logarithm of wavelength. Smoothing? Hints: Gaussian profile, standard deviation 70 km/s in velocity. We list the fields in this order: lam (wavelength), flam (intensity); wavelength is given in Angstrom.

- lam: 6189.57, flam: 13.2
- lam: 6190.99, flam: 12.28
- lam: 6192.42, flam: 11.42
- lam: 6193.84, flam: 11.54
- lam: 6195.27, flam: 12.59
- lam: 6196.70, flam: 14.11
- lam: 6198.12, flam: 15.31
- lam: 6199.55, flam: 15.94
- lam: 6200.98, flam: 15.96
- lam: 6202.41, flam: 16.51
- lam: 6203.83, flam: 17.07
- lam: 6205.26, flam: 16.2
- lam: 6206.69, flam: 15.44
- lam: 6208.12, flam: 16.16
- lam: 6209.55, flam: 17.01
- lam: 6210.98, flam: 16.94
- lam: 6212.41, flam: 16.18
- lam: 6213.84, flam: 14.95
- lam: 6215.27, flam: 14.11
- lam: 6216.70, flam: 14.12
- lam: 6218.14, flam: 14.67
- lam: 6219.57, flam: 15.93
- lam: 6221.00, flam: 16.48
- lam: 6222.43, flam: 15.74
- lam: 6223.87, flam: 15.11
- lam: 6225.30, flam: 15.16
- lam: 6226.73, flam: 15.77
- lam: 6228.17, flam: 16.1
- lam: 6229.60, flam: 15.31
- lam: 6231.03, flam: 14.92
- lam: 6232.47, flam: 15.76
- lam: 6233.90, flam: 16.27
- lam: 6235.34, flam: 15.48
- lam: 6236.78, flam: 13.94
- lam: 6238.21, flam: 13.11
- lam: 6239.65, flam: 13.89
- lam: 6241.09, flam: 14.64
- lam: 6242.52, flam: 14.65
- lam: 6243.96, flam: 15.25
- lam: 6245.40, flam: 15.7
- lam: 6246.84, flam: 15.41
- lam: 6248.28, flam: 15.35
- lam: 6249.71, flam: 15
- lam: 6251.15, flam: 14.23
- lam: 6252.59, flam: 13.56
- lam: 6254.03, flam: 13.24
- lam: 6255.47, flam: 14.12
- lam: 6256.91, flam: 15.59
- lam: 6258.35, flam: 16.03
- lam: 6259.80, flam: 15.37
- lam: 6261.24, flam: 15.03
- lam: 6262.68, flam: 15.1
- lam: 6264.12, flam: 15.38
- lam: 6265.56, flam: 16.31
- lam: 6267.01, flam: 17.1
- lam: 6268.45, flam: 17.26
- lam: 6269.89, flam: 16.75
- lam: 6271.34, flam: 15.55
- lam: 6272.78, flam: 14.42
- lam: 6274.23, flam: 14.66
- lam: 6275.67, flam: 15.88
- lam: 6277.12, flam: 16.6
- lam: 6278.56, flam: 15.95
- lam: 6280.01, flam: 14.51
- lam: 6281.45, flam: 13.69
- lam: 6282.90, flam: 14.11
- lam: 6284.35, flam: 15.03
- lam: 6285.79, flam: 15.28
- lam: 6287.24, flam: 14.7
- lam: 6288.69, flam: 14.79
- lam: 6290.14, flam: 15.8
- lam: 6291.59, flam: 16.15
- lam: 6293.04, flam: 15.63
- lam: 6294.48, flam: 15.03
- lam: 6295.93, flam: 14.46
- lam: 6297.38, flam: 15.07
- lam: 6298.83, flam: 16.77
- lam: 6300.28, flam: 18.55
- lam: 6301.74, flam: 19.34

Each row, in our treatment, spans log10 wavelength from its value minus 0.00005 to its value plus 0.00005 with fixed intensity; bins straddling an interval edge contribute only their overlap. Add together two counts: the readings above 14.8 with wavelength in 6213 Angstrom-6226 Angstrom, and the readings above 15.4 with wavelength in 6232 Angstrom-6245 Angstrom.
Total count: 9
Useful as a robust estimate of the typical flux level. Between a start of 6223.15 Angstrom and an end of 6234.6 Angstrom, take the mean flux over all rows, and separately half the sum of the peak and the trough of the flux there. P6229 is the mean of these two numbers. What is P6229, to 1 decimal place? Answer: 15.6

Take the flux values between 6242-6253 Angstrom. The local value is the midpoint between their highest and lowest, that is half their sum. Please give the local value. 14.6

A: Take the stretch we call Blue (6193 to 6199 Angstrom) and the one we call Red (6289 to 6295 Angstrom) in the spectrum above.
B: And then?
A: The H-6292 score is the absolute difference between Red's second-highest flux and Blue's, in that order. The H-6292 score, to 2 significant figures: 1.7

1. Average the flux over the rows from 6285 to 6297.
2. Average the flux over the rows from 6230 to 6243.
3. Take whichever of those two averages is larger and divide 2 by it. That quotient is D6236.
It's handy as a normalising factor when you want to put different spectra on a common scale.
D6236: 0.131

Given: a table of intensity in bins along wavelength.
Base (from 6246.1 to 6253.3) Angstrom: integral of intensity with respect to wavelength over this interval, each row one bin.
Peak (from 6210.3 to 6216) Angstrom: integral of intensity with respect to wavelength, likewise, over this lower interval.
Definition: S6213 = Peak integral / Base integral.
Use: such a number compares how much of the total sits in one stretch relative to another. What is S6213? 0.84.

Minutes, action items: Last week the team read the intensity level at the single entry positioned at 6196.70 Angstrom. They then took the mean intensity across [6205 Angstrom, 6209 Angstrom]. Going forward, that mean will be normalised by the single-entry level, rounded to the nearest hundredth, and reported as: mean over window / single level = 1.13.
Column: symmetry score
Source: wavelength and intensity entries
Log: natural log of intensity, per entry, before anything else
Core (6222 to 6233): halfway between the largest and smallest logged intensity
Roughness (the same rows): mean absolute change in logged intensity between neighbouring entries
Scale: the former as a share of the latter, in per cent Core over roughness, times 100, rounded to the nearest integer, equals 8157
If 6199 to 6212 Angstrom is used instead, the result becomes 8264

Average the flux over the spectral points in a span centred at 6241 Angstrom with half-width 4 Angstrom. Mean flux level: 14.3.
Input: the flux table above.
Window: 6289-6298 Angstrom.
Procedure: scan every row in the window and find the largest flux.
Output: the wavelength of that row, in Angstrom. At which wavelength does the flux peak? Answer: 6291.59 Angstrom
